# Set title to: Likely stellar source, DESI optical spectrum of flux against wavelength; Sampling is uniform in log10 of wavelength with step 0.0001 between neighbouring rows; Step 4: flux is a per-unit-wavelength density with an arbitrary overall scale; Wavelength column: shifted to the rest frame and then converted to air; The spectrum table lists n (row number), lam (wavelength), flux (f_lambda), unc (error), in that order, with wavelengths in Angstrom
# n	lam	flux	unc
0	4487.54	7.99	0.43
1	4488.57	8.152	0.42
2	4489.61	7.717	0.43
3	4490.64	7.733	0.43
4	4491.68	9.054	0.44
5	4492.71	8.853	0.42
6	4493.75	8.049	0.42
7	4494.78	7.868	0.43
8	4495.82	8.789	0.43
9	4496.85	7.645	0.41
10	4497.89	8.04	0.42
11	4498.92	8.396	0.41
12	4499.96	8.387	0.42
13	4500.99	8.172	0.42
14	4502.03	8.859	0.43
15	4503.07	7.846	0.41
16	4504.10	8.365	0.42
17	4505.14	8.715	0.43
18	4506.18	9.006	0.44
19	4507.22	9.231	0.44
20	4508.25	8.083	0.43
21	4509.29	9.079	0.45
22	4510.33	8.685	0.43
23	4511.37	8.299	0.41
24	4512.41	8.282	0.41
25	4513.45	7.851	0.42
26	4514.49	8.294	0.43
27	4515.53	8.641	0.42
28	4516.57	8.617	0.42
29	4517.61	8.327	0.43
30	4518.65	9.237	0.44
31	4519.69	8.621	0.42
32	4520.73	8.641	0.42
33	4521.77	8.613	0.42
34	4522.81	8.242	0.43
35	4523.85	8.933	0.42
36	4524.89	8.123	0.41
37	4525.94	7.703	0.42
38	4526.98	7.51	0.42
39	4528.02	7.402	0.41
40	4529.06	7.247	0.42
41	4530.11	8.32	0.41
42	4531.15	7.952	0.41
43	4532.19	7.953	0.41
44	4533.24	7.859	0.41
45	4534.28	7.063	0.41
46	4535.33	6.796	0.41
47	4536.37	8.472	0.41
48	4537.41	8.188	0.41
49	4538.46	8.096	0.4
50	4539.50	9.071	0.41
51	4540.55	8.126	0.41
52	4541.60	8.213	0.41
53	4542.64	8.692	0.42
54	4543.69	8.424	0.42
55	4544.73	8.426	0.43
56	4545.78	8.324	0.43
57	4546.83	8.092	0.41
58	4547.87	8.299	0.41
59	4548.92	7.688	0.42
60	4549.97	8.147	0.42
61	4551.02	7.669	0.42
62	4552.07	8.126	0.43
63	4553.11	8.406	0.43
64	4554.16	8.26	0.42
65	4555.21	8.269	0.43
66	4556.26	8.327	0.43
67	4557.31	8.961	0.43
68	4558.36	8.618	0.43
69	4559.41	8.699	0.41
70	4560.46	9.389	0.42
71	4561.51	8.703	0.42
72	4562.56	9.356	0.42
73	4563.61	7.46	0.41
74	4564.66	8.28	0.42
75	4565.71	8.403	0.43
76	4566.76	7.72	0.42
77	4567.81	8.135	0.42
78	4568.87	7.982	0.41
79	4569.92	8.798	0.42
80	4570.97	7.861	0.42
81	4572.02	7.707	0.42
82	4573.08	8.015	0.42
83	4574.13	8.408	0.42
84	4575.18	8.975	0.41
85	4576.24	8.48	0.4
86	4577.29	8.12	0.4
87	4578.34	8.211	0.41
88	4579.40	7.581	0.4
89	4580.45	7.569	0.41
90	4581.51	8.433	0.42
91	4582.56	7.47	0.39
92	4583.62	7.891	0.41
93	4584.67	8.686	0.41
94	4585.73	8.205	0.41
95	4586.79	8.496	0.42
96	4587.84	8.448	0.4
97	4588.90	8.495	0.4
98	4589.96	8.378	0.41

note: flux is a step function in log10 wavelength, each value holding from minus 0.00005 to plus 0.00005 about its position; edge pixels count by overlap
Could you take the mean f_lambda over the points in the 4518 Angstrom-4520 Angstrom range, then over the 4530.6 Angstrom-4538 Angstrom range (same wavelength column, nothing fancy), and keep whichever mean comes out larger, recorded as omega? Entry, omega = 8.93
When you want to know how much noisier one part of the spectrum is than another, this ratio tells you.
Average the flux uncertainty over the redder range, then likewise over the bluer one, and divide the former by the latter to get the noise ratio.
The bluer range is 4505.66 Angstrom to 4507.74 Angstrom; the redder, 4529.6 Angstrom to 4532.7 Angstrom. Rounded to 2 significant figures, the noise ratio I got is 0.93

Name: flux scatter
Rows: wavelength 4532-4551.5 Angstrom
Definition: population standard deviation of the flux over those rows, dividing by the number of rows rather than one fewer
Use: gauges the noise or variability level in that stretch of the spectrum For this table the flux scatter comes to 0.511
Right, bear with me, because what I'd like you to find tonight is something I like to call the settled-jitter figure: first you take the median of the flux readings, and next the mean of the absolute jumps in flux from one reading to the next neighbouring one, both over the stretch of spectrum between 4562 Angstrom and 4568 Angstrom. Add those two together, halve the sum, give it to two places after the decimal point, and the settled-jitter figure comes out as 4.50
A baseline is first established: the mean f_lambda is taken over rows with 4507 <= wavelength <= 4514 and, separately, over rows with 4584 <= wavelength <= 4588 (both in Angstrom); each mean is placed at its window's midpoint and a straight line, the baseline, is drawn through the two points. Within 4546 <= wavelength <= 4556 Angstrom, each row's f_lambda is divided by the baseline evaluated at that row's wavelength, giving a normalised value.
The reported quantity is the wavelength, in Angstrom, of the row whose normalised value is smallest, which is 4551.02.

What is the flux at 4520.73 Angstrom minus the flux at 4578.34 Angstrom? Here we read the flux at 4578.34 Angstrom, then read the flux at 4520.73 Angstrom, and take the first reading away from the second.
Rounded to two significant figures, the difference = 0.43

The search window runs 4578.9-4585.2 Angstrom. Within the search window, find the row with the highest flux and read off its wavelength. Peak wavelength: 4584.67 Angstrom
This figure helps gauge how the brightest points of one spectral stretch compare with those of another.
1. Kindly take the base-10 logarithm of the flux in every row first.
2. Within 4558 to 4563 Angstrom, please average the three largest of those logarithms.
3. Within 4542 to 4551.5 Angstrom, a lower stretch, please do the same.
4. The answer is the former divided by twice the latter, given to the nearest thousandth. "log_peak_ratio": 0.517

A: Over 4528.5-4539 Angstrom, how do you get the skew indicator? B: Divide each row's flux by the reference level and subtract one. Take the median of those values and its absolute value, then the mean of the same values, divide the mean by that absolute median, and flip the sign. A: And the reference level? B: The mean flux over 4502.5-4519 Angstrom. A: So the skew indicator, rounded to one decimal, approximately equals 1.3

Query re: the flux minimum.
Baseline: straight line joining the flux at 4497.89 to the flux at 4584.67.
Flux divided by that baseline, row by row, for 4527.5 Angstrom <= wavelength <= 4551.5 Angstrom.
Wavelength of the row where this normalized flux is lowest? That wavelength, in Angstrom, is 4535.33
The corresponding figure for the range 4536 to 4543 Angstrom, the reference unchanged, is 4538.46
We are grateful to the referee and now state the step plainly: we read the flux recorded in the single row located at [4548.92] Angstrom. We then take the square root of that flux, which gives 2.77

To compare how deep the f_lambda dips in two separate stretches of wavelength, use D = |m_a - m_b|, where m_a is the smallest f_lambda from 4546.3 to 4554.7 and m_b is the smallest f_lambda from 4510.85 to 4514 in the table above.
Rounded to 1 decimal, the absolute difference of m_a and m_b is 0.2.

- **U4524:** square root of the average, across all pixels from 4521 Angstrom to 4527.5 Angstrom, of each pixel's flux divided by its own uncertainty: 4.42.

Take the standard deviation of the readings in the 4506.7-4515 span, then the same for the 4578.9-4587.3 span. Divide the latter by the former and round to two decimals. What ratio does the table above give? 0.99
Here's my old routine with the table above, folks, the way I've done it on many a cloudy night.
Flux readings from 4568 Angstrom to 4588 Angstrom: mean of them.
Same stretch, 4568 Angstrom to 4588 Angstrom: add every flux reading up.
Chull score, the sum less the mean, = 147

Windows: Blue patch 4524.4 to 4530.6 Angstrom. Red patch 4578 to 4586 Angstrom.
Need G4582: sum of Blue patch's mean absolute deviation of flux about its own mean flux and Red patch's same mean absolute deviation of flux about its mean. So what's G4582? 0.71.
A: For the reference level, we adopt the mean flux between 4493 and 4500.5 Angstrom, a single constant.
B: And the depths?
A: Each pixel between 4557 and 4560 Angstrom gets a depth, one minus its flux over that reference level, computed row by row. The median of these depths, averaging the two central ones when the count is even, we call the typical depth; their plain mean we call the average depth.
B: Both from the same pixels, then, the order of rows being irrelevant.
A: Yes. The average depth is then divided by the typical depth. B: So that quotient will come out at 1.1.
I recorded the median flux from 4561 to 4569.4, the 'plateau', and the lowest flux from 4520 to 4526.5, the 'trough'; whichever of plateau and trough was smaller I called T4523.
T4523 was 7.70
